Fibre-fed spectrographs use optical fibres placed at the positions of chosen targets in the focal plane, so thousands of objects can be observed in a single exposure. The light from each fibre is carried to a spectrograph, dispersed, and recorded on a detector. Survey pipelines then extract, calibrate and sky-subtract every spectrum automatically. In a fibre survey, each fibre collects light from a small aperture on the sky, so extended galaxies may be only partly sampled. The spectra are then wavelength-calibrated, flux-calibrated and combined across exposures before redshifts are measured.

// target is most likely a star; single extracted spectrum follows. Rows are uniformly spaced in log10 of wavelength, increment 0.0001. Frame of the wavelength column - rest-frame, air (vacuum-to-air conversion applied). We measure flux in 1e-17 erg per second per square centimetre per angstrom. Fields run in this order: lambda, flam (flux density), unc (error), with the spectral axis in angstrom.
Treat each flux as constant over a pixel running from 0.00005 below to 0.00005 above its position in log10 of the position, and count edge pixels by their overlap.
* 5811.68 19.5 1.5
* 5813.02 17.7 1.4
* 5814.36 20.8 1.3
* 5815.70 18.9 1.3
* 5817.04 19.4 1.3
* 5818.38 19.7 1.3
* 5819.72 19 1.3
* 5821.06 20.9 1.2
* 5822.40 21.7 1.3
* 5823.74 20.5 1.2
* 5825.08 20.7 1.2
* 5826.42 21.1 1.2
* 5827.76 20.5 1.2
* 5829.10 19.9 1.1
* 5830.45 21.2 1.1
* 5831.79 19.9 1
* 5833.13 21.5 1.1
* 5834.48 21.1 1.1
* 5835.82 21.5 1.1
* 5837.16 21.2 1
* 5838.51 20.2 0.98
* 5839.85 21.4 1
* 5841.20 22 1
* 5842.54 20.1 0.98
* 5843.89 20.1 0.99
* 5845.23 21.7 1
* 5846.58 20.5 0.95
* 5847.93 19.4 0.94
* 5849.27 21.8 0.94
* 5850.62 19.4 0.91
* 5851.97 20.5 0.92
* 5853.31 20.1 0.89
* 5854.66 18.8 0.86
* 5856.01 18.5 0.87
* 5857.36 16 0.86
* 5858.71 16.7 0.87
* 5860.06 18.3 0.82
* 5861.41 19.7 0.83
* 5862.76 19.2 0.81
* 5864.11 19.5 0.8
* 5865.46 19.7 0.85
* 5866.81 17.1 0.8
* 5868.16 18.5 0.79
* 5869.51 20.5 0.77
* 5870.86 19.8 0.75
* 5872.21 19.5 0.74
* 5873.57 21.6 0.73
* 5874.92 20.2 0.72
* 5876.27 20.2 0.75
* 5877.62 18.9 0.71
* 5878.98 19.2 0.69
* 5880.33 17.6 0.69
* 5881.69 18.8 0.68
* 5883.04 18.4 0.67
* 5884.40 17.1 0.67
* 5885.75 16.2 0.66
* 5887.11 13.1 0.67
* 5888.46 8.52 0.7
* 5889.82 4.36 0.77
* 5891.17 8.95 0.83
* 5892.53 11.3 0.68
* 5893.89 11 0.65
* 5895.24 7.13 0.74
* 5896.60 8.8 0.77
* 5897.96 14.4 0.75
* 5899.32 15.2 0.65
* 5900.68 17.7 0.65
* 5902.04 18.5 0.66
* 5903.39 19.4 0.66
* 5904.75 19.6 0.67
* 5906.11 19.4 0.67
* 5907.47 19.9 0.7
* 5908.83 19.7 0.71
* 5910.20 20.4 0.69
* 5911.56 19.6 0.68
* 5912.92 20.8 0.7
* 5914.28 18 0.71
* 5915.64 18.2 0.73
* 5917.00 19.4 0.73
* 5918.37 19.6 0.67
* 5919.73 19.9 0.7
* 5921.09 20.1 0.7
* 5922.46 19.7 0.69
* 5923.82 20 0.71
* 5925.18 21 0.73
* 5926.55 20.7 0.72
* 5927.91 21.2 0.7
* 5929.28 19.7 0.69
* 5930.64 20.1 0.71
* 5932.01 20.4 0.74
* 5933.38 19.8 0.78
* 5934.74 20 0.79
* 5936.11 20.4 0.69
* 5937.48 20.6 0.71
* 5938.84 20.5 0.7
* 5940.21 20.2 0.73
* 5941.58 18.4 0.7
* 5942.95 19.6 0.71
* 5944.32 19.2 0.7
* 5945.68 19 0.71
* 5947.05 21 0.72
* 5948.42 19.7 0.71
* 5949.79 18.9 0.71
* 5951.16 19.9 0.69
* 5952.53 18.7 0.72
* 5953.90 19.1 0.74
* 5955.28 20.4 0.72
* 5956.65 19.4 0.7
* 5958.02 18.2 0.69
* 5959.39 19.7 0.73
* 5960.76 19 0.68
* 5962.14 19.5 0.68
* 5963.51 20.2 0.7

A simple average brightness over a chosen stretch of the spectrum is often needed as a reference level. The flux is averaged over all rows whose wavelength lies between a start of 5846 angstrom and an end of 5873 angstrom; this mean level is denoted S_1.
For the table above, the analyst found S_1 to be 19.2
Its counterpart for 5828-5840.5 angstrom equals 20.9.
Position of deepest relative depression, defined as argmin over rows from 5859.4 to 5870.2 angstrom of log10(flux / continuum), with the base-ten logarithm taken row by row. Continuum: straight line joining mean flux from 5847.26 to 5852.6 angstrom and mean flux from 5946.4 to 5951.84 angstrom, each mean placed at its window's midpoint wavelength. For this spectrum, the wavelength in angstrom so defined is 5866.81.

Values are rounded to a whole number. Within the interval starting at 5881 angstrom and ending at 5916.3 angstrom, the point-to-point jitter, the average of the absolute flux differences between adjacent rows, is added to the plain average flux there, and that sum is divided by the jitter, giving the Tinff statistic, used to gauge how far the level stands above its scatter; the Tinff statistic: 10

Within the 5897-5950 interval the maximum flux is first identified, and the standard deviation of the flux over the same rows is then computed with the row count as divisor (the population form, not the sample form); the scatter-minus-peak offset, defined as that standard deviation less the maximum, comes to -19.8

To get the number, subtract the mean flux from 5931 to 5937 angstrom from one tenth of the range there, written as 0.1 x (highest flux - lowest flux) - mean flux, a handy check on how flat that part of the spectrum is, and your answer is -20.1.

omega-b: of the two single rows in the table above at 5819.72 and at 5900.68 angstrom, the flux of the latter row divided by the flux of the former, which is 0.93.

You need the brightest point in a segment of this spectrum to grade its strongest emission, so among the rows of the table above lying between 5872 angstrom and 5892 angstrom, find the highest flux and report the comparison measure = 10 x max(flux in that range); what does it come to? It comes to 216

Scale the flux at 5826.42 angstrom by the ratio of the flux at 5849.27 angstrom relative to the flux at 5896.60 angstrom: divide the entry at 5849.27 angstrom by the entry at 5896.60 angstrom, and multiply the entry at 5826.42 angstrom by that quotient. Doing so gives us 52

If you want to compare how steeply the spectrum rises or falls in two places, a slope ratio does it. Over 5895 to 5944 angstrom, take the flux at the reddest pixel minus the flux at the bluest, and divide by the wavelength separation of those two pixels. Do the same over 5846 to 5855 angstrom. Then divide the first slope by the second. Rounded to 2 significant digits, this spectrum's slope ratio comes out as -1.2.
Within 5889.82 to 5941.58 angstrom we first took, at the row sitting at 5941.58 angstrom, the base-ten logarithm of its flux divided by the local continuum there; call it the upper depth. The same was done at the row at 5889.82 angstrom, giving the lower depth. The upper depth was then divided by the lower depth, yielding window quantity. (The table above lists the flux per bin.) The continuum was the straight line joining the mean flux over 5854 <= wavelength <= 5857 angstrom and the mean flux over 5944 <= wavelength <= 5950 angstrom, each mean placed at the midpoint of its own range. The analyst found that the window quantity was 0.0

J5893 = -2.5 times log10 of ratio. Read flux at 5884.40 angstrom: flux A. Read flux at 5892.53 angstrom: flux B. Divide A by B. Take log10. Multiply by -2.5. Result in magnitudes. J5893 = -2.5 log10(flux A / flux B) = -0.45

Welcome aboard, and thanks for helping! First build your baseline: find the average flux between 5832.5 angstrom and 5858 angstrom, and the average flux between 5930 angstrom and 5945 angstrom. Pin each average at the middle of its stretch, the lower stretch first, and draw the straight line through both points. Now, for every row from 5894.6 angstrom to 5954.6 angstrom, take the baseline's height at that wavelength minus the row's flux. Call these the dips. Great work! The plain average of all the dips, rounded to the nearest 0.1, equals 1.0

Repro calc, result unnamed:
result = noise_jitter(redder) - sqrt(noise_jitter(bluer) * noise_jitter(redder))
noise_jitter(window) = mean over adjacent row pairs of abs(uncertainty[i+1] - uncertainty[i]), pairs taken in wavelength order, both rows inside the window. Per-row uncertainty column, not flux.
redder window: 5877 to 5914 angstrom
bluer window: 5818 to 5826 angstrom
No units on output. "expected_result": -0.013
